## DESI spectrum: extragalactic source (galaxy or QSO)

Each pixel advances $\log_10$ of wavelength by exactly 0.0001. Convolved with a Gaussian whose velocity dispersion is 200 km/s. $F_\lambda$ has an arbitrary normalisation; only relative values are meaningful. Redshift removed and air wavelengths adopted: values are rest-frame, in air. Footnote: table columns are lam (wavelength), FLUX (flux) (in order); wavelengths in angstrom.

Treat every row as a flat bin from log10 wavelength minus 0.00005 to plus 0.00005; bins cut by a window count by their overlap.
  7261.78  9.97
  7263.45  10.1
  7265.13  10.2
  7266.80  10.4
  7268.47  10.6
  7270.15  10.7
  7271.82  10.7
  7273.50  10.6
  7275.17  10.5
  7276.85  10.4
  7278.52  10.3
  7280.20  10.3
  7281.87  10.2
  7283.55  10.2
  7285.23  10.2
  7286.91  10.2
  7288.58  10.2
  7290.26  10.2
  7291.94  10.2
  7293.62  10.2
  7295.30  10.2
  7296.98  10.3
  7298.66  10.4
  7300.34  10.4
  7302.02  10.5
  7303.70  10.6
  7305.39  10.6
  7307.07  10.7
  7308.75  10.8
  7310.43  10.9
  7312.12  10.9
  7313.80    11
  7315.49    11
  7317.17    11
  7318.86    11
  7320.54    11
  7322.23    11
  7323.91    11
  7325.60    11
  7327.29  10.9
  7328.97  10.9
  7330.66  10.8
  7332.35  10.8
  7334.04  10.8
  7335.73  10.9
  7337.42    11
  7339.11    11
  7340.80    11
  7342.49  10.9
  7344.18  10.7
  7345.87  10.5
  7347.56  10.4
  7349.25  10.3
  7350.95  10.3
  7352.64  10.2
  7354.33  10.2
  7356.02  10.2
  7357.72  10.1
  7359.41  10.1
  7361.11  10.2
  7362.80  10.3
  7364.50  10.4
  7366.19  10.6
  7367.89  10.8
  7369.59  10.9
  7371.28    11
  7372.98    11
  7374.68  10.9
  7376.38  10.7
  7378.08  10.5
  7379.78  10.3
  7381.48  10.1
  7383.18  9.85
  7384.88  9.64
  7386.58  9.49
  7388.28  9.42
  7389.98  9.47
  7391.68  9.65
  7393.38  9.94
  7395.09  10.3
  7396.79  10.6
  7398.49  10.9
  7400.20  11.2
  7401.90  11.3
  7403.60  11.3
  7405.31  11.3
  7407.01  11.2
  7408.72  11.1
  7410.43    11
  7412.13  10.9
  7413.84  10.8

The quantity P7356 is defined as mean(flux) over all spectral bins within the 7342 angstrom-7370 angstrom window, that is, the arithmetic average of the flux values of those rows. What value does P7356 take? 10.4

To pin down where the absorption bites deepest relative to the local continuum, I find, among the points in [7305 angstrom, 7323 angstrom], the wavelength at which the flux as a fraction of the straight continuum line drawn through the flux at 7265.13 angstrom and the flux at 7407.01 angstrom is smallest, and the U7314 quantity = 7305.39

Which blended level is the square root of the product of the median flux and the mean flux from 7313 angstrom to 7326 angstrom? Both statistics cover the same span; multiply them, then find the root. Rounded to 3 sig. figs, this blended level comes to 11.0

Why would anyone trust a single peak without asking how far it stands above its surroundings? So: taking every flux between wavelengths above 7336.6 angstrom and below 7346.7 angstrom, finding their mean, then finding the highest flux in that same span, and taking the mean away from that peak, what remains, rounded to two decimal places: 0.15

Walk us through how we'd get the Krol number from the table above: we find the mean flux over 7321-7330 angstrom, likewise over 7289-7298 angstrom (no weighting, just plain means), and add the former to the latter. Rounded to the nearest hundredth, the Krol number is 21.18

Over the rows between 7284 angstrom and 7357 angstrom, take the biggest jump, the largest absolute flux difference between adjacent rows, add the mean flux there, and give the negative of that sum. -10.8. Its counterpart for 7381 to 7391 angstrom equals -9.9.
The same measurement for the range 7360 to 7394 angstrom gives -10.5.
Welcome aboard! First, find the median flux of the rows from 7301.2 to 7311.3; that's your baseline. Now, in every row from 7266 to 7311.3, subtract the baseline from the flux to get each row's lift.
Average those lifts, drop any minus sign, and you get 0.22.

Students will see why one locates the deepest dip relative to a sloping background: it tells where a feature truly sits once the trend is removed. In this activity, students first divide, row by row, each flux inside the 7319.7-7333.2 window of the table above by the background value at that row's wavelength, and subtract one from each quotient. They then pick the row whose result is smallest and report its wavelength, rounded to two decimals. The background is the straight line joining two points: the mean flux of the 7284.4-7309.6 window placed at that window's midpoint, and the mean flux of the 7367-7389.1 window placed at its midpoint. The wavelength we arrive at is 7330.66 angstrom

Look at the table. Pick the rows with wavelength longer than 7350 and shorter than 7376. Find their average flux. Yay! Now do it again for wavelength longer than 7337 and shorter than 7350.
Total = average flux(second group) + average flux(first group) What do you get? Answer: 21.2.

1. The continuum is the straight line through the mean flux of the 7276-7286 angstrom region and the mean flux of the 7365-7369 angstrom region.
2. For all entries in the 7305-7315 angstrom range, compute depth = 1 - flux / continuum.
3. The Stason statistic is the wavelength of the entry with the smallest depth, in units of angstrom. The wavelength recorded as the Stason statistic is 7313.80 angstrom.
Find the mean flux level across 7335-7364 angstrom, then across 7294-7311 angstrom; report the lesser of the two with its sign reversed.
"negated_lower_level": -10.5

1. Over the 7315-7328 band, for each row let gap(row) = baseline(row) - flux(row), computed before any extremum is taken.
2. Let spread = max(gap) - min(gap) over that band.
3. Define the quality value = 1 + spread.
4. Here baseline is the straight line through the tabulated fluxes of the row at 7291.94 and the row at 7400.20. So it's 1.21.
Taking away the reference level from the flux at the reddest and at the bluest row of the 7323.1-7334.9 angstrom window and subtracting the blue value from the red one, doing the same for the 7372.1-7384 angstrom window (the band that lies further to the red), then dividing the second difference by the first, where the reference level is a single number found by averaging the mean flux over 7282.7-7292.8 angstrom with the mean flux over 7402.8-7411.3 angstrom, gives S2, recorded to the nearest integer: 6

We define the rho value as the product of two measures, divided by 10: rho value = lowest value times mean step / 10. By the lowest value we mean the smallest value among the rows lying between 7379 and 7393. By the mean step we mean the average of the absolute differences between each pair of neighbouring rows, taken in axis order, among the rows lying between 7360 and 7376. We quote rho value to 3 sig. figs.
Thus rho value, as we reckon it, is 0.106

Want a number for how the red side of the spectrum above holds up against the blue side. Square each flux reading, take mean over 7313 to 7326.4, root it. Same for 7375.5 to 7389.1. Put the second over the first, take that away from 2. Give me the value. 1.09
